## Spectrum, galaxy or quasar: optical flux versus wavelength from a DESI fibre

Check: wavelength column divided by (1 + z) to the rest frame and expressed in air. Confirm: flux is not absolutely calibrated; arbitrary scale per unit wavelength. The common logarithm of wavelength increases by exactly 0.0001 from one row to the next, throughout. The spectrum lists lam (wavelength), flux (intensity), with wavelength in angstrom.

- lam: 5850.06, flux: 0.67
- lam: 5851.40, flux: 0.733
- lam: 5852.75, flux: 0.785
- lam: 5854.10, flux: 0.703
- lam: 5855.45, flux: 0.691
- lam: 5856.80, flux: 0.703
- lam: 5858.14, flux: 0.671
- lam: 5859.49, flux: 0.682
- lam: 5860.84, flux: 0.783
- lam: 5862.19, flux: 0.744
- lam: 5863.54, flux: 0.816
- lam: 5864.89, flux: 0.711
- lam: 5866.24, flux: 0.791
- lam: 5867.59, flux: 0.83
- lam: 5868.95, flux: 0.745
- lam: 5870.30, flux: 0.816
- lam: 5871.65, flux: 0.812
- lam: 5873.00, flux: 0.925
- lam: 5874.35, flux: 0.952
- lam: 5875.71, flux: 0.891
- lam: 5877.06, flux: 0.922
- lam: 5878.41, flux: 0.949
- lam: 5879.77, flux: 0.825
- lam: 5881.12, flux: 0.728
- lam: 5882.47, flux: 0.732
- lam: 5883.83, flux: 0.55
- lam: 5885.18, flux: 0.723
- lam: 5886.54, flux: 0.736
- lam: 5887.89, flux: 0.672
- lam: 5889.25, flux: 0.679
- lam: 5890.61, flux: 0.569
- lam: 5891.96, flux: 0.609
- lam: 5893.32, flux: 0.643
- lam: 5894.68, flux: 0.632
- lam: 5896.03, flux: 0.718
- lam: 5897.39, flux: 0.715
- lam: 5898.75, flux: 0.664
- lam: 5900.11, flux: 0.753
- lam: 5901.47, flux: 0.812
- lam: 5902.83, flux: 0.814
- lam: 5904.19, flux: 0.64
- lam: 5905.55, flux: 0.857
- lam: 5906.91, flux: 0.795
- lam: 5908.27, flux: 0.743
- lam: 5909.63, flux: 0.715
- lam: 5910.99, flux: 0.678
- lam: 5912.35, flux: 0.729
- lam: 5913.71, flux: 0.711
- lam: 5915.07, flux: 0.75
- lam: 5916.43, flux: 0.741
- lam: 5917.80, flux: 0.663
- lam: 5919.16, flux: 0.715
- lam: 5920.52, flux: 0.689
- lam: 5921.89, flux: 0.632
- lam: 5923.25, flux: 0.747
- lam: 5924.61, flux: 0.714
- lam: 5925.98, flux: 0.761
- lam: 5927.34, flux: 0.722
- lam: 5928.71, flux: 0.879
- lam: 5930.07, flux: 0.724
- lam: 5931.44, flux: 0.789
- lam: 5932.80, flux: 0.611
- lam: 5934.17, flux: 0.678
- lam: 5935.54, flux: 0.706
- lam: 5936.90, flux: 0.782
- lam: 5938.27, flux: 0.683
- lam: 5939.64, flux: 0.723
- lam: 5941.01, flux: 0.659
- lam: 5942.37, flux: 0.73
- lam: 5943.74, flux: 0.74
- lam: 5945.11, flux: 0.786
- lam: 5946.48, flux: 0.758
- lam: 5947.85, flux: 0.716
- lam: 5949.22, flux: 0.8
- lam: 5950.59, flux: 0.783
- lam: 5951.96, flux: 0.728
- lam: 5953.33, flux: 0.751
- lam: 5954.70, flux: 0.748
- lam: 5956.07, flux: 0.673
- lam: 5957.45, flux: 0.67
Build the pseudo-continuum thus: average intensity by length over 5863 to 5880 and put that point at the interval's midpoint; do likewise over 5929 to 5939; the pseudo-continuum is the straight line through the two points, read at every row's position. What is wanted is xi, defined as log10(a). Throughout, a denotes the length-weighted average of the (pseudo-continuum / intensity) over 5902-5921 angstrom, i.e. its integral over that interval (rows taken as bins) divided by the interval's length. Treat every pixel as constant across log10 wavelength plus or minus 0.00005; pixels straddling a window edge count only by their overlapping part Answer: 0.02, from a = 1.05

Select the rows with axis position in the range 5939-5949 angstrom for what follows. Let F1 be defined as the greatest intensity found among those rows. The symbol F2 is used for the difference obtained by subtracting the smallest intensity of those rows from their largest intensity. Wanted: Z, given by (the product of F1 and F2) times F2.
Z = 0.013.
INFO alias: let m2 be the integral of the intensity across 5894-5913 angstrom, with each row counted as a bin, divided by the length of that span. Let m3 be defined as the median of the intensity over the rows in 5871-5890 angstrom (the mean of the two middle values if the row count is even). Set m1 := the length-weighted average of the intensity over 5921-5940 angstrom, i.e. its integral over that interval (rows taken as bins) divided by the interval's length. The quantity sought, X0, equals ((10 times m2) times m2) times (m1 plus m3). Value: 8.06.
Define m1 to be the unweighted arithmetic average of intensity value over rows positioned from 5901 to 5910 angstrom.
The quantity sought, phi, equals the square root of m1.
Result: 0.876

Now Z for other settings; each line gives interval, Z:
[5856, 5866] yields 0.017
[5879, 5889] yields 0.062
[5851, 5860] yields 0.010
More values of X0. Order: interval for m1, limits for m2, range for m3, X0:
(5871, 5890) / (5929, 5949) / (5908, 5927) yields 7.93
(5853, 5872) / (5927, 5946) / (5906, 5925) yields 7.80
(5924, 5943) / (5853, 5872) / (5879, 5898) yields 7.99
